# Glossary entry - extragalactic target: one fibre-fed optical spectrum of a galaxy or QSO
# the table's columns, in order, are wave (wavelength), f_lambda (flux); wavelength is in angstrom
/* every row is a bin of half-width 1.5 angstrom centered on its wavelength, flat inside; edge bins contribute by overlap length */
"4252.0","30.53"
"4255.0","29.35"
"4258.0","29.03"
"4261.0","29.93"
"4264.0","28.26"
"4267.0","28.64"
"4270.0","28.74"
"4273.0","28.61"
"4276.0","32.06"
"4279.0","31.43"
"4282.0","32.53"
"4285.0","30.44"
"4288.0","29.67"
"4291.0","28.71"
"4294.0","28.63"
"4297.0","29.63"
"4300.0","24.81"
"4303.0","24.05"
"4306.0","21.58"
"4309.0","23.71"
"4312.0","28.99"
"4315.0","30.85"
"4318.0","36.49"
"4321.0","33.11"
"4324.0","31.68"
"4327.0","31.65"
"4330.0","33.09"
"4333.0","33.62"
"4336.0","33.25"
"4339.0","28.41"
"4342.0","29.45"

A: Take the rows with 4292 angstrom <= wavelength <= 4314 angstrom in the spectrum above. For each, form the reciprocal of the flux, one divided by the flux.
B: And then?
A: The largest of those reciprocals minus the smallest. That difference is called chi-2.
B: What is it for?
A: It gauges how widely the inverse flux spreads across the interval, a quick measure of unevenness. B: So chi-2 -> 0.013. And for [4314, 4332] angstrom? 0.005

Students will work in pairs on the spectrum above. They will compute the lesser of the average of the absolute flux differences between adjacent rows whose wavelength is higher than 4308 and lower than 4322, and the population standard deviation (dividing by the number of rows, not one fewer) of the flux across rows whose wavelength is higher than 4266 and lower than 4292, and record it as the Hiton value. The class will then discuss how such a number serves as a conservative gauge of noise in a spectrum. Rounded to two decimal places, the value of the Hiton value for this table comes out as 1.49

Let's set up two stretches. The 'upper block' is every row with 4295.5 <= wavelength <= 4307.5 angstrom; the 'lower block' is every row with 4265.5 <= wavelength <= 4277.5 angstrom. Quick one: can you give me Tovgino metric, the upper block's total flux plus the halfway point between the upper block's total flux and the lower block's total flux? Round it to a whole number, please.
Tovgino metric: 209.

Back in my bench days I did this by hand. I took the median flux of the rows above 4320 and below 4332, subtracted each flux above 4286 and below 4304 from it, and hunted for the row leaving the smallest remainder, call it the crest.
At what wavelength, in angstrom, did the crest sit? 4288.0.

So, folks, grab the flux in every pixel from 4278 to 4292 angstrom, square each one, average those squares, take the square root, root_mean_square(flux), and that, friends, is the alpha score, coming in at 31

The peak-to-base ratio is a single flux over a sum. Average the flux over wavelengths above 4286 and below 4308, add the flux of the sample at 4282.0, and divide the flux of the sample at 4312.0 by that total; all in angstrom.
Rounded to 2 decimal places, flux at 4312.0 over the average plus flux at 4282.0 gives 0.49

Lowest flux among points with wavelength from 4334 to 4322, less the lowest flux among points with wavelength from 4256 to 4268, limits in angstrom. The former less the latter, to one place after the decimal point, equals 3.4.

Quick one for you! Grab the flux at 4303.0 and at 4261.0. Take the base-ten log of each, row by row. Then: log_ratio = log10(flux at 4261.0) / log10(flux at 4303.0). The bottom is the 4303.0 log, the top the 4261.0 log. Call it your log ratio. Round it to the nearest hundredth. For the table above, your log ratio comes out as 1.07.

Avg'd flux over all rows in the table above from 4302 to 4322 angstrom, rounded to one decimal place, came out 28.4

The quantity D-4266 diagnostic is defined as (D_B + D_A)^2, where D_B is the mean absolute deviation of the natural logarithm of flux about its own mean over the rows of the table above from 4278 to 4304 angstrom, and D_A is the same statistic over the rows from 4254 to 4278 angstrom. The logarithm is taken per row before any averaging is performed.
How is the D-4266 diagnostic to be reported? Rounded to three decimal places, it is 0.010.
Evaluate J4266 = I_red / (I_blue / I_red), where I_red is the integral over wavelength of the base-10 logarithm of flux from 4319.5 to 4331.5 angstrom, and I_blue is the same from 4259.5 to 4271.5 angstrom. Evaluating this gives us 18.7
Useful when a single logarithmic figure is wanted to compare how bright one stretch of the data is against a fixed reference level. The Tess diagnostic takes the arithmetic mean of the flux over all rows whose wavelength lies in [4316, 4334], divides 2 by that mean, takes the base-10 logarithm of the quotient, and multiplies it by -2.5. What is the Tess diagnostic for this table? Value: 3.05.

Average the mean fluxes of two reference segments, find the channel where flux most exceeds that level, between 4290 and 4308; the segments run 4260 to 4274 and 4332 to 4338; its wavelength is 4297.0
